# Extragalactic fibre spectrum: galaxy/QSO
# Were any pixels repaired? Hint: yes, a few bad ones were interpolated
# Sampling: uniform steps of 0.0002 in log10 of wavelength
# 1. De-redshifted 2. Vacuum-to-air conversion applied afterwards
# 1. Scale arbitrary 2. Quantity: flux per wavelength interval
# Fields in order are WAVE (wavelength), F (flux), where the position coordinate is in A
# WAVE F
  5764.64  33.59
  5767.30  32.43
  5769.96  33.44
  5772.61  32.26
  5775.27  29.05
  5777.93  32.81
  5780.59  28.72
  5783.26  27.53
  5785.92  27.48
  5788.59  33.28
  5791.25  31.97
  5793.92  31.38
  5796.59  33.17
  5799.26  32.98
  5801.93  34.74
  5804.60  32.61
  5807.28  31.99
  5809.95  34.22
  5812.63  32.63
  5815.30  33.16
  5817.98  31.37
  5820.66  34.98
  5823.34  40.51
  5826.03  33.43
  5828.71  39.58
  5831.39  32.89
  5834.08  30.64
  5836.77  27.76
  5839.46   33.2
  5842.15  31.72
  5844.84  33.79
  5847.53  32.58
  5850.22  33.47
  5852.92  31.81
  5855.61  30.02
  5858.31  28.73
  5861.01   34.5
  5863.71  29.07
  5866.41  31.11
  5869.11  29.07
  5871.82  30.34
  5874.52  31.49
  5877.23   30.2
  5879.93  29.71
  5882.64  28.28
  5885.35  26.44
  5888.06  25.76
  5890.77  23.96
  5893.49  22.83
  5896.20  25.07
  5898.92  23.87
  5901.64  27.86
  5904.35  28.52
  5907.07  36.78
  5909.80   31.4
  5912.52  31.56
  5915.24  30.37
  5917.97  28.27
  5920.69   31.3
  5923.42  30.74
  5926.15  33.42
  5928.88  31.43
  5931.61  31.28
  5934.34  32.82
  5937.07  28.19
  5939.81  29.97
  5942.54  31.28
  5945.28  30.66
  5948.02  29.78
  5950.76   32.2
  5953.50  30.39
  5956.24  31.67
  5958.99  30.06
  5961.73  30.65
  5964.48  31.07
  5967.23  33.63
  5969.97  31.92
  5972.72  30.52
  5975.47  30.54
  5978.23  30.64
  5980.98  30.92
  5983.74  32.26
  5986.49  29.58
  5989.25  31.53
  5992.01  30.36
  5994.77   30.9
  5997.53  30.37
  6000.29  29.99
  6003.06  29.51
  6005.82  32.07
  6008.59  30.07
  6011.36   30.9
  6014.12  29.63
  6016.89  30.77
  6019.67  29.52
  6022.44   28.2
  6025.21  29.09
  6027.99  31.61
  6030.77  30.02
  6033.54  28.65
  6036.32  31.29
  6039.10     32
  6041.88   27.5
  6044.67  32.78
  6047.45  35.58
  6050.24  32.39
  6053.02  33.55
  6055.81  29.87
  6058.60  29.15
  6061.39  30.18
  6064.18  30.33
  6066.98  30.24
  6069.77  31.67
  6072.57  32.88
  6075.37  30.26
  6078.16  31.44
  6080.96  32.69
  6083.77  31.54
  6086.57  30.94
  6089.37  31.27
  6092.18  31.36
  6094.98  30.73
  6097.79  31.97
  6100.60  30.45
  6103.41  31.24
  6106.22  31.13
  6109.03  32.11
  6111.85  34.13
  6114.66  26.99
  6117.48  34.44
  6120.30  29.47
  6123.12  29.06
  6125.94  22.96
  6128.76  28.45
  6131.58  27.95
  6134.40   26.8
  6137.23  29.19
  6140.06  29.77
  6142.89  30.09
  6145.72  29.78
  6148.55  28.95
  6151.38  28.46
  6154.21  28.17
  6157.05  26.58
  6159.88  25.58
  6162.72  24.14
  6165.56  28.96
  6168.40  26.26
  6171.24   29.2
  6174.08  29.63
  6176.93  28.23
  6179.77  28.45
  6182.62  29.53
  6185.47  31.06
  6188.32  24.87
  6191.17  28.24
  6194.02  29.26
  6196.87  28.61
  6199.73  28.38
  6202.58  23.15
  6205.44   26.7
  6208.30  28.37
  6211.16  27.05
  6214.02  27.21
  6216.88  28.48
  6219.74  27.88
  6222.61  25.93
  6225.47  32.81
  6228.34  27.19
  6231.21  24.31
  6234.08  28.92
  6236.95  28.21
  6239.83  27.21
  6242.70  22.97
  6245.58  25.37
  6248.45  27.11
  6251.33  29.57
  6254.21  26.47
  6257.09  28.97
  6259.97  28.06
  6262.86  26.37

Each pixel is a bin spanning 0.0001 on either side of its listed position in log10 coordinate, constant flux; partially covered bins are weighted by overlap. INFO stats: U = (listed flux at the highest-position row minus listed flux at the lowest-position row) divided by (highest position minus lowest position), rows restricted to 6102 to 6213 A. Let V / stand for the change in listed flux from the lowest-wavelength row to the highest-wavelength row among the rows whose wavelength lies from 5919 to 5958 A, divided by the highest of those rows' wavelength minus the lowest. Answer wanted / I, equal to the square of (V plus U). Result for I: 0.001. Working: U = -0.04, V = 0.01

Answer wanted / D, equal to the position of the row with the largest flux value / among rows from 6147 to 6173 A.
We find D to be 6171.24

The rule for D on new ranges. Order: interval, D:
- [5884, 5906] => 5904.35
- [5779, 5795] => 5788.59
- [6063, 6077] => 6072.57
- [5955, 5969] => 5967.23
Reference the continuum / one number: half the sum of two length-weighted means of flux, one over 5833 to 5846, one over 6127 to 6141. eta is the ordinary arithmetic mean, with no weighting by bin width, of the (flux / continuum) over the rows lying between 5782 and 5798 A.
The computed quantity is 1.03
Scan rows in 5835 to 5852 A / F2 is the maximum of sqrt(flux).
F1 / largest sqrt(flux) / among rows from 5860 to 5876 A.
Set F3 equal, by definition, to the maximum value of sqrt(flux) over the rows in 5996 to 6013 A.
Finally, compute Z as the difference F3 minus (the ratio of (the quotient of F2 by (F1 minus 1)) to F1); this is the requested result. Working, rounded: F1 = 5.9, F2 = 5.81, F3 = 5.66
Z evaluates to 5.46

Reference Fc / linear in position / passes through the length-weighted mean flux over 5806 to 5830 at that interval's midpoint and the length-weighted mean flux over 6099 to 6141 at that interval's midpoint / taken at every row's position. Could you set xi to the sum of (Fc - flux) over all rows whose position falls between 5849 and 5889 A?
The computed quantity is 57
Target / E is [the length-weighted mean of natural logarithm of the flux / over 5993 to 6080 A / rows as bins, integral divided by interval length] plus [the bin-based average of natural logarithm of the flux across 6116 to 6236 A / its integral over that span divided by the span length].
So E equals 6.76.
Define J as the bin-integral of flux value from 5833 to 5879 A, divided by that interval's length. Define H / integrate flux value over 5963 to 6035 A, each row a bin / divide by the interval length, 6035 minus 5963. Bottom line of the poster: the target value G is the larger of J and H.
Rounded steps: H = 30.5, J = 31.1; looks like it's 31.1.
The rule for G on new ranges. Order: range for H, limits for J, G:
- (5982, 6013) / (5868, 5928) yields 30.7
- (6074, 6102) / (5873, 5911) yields 31.3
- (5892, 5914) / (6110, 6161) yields 28.8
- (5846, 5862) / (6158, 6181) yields 31.8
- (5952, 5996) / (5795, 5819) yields 33.0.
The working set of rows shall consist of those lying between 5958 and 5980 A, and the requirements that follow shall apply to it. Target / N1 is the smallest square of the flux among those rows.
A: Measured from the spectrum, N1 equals 904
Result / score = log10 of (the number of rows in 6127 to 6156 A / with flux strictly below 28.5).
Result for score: 0.7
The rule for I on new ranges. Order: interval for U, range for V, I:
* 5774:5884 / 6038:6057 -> 0.018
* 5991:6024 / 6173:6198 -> 0.013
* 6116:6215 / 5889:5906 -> 0.068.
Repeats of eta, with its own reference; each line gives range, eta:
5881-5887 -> 0.92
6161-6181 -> 0.93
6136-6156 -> 0.98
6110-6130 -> 0.98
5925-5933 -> 1.07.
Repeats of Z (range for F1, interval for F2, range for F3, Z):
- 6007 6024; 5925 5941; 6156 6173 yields 5.18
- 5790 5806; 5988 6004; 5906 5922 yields 5.87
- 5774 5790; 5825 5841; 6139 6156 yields 5.26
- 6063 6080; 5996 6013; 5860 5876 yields 5.67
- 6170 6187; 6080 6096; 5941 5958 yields 5.45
